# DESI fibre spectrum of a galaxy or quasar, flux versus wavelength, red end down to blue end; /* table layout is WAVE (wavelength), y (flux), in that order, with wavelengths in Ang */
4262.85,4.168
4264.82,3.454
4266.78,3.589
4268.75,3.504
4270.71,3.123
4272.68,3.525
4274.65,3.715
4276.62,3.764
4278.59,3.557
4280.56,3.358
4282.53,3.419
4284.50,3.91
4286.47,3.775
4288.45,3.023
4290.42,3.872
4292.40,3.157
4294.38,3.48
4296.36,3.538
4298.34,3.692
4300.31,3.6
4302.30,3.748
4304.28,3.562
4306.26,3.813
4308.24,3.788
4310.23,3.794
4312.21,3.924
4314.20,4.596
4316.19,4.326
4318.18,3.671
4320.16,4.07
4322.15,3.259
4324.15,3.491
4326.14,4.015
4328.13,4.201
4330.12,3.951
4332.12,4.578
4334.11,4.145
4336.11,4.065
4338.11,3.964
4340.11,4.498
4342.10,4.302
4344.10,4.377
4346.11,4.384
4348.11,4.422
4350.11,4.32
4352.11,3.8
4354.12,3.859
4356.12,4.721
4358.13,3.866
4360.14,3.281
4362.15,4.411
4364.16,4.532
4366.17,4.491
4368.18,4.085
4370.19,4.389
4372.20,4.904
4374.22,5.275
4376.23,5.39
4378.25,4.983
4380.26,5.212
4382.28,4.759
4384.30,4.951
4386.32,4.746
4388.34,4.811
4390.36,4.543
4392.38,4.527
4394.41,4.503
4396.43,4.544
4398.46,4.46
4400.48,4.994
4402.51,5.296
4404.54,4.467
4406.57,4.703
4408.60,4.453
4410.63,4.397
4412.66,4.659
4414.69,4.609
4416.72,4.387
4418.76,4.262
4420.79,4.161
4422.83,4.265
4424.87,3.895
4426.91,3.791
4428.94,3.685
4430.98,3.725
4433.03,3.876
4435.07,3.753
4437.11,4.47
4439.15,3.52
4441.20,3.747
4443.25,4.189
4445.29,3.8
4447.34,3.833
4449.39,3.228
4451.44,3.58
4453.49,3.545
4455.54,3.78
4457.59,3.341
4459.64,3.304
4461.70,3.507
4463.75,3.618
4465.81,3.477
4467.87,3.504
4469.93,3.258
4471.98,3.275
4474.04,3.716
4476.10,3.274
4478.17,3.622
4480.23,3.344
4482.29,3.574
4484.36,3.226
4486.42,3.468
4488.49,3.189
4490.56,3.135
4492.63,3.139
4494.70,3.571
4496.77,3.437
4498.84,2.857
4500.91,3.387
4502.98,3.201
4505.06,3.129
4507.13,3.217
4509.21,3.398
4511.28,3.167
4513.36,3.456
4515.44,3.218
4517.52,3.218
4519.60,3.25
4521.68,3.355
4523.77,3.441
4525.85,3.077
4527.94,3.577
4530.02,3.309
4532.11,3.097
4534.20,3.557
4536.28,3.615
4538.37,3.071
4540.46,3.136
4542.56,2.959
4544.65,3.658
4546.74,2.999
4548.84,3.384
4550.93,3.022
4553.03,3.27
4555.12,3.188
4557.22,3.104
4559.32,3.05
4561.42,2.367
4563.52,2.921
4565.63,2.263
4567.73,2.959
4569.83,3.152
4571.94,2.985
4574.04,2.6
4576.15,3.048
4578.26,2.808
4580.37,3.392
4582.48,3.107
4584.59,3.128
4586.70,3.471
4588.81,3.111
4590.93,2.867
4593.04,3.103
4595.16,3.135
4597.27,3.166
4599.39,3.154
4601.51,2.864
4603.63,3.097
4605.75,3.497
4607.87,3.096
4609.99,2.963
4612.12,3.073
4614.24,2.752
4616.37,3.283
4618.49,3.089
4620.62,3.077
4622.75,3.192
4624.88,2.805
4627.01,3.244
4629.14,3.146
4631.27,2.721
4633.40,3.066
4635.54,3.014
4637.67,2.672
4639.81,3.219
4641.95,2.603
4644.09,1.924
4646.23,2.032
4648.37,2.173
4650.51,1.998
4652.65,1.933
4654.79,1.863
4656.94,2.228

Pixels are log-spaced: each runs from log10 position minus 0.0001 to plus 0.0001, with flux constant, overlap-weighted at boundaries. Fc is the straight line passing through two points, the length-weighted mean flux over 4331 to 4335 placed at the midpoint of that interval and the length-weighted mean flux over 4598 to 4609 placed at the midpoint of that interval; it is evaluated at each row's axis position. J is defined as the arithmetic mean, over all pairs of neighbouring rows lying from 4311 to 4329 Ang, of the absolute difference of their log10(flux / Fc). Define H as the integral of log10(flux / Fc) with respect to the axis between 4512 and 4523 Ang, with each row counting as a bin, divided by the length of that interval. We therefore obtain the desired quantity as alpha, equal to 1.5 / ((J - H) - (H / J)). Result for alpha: 2.3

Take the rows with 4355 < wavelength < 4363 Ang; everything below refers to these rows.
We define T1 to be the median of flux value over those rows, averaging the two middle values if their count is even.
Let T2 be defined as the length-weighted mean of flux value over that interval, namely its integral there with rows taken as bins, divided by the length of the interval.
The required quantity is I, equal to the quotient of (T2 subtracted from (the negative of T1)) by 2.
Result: -4.10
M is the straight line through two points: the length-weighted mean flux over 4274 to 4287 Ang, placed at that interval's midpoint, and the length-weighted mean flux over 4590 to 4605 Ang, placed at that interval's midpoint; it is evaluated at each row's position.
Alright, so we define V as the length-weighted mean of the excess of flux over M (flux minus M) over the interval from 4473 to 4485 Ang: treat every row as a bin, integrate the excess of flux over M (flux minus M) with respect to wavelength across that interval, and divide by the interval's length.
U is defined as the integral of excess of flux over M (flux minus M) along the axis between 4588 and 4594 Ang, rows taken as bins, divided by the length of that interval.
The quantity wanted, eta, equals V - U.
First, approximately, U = -0.06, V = 0.186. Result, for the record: 0.2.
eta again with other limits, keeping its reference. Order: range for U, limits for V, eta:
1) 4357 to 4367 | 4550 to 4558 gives -0.6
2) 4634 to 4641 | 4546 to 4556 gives 0.1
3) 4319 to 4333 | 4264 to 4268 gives -0.5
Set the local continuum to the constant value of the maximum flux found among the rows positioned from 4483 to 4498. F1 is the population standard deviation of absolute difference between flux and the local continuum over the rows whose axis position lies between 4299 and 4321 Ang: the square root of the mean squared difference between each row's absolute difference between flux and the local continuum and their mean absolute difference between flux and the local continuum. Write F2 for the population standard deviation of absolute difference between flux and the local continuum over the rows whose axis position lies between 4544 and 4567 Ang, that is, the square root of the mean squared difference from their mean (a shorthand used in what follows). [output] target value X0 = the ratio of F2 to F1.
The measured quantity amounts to 1.2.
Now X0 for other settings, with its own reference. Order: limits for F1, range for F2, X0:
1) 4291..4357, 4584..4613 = 0.5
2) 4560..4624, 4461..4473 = 0.4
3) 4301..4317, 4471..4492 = 0.4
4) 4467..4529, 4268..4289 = 1.0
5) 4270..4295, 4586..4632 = 1.3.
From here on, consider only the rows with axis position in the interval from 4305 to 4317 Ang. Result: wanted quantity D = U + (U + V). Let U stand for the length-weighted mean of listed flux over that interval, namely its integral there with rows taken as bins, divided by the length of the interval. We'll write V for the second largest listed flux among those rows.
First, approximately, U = 4.0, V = 4.326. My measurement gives 12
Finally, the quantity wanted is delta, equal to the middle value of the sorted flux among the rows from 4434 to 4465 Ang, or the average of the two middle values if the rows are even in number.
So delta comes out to 3.6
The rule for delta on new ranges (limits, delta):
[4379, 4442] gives 4.5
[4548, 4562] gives 3.1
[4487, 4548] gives 3.2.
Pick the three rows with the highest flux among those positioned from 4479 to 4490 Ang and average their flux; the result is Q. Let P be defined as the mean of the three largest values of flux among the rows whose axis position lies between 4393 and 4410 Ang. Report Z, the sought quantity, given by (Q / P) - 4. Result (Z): -3.3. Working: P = 5.0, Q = 3.5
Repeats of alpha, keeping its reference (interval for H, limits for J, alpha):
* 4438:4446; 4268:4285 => 7.0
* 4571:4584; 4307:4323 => 1.7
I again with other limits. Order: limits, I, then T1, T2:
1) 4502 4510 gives -3.22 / 3.2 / 3.2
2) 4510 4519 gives -3.24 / 3.2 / 3.3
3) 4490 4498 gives -3.30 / 3.3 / 3.3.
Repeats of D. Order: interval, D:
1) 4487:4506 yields 10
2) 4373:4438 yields 14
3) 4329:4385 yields 14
